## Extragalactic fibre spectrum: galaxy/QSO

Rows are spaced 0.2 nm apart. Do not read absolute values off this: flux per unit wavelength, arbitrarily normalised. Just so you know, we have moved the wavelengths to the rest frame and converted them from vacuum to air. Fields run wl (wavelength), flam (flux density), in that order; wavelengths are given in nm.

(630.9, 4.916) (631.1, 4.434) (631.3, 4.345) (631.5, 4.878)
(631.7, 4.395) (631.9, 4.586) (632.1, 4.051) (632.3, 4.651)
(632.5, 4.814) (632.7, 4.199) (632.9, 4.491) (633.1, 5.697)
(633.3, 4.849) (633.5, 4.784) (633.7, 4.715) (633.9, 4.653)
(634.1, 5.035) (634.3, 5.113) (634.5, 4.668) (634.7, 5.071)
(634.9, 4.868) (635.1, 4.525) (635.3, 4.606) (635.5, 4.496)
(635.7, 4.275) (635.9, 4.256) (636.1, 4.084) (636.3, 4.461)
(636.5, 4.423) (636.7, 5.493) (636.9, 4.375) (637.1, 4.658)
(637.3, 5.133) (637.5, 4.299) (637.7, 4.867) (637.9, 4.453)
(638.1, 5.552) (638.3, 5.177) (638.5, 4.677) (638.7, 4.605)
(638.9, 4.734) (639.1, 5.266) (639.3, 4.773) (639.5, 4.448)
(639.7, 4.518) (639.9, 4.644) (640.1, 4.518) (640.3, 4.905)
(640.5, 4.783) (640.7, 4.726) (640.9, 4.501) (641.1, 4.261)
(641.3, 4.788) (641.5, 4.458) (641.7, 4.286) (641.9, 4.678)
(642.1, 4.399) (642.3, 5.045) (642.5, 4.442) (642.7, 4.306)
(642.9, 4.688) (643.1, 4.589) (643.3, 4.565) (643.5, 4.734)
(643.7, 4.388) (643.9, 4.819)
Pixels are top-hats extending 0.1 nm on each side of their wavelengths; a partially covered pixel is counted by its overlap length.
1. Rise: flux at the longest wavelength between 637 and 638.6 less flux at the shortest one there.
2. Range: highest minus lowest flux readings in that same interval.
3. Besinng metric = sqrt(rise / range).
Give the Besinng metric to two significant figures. 0.12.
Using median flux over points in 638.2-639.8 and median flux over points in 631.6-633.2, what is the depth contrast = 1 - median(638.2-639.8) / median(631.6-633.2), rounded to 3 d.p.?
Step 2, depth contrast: -0.037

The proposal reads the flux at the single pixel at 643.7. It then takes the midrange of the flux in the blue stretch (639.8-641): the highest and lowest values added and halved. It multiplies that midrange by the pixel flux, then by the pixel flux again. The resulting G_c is 91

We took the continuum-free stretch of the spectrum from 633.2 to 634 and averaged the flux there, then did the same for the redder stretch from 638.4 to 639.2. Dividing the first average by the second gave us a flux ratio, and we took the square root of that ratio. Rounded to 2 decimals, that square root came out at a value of 0.99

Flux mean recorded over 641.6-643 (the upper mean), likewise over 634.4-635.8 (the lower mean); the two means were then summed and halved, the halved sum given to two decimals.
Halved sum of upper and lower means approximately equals 4.60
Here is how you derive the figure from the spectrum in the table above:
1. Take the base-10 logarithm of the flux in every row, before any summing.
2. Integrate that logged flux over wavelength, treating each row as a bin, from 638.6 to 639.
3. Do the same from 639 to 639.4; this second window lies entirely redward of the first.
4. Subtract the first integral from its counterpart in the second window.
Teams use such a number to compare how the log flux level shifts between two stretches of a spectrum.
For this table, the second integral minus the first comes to 0.0124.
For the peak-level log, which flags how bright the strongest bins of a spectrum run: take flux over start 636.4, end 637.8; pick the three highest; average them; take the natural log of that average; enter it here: 1.64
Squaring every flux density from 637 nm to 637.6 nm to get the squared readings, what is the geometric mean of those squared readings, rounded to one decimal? 21.9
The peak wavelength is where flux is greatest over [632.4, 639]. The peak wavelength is 633.1 nm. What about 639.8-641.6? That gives 640.3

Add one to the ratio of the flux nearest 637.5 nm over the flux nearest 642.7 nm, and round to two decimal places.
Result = 2.00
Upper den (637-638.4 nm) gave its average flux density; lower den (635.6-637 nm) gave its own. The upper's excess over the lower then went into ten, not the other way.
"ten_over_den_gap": 25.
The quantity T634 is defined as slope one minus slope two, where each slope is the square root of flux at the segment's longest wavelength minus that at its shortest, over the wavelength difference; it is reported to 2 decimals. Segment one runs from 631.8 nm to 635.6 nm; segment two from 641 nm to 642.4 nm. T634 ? -0.16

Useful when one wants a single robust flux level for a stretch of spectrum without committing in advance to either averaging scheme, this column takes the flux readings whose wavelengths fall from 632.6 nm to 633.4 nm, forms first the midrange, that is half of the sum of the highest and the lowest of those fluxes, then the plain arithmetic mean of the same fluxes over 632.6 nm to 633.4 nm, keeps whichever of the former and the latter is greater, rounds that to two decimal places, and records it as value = 4.95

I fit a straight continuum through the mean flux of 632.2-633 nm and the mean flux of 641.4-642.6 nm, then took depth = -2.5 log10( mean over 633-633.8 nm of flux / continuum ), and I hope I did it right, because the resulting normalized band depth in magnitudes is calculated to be -0.107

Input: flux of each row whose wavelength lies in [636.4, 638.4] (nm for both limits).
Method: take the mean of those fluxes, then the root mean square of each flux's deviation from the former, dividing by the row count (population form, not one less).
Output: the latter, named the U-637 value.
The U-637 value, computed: 0.45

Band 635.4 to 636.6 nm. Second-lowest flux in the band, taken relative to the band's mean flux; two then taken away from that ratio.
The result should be -1.02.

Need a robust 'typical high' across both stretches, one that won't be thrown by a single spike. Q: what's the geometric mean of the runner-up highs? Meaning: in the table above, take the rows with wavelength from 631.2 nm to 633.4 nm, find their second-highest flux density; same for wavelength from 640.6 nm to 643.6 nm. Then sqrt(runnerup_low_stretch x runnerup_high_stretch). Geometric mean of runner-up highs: 4.8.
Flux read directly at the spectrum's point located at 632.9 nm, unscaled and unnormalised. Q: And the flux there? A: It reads 4.491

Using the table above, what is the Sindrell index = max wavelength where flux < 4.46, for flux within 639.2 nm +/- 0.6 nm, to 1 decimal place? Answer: 639.5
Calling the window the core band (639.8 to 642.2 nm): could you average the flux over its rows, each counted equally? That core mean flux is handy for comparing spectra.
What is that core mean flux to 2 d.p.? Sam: 4.58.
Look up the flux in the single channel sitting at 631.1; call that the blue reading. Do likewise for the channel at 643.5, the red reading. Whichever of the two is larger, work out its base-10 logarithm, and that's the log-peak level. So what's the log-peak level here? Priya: 0.675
